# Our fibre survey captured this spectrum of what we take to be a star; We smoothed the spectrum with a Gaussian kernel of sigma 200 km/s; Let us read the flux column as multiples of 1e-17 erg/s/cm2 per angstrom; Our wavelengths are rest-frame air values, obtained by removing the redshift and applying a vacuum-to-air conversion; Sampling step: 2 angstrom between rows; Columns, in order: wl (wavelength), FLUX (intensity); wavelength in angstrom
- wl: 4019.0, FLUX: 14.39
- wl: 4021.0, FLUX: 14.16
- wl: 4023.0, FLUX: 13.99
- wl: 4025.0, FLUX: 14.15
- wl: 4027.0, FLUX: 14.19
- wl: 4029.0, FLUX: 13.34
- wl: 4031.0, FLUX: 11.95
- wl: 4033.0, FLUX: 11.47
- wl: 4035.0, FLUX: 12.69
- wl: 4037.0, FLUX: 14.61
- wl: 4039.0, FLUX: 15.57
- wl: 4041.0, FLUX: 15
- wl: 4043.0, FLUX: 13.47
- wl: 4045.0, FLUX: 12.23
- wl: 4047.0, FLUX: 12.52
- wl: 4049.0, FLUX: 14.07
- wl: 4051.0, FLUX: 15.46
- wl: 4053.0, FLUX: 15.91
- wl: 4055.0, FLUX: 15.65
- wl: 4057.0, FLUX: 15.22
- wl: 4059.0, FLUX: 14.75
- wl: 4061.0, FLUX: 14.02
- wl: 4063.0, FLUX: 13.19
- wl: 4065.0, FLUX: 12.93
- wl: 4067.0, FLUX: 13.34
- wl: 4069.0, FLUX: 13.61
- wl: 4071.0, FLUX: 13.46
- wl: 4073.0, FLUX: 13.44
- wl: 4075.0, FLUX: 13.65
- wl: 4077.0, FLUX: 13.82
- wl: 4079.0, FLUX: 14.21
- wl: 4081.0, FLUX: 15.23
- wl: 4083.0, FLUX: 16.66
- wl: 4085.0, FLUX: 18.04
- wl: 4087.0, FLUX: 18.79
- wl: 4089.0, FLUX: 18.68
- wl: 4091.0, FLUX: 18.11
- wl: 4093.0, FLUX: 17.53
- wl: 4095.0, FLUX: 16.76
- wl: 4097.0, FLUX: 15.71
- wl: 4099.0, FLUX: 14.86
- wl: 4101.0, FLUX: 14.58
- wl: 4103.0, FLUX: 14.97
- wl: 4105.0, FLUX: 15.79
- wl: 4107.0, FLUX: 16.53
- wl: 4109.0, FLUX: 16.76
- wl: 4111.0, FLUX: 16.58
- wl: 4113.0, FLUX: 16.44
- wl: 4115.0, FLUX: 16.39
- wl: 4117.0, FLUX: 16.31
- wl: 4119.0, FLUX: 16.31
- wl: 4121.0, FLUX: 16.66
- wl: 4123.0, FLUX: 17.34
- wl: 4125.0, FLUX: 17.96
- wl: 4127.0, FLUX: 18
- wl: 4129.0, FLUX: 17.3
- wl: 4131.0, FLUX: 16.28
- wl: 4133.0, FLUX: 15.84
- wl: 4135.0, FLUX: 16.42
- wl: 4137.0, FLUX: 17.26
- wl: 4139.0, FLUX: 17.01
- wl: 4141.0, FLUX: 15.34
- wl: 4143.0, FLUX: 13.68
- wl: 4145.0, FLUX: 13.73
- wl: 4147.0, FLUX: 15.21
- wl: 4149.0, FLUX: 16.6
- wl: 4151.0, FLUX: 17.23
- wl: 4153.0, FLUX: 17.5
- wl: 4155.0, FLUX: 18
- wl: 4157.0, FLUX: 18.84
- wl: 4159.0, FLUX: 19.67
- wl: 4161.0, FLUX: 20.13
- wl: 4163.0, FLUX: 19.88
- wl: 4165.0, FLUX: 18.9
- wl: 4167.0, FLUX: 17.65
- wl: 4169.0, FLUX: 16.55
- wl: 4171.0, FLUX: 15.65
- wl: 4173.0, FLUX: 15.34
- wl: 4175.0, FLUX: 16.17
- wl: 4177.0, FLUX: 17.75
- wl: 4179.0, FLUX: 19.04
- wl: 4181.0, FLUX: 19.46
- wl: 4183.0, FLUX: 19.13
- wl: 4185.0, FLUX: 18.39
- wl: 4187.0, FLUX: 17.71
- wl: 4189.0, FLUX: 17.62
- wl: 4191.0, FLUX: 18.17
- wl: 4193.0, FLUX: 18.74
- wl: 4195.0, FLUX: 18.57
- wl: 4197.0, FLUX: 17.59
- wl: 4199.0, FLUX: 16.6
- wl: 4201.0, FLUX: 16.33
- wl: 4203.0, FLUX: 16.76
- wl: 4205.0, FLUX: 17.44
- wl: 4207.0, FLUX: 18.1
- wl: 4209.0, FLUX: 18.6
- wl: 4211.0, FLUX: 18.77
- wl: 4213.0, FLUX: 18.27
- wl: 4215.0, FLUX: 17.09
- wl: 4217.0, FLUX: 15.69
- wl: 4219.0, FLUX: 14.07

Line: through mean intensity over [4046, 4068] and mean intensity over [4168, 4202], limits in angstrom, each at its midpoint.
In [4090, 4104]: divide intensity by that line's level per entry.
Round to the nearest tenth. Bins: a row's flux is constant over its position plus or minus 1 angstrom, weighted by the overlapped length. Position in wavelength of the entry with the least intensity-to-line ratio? 4101.0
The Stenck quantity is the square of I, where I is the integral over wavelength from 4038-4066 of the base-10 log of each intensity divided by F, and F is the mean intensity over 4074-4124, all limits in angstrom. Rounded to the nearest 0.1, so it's 2.6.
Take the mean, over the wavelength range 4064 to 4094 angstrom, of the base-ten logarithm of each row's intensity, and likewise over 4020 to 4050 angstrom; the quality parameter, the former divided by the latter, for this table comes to 1.05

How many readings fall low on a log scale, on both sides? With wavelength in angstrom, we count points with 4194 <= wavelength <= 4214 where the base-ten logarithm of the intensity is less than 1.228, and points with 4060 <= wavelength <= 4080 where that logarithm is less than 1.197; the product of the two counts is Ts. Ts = 30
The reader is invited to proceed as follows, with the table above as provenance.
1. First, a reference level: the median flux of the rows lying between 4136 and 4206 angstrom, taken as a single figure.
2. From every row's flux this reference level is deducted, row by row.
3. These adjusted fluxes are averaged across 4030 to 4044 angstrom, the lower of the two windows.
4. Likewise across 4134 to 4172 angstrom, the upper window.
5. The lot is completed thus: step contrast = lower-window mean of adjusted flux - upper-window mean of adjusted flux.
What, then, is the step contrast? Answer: -3.6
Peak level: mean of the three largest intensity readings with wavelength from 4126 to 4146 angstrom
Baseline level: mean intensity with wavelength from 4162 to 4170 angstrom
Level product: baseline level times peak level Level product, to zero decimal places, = 320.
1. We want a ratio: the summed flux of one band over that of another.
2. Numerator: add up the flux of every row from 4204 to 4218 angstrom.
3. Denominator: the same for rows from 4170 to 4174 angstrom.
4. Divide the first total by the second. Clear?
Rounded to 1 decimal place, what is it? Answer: 4.0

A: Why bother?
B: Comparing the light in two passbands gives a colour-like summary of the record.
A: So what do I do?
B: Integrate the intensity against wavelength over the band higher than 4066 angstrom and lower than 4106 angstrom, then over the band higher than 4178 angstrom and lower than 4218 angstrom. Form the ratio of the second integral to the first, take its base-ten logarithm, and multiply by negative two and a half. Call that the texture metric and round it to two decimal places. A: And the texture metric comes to -0.15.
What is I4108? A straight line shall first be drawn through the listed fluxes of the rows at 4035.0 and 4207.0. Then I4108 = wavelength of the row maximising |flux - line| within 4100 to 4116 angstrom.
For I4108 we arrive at 4109.0 angstrom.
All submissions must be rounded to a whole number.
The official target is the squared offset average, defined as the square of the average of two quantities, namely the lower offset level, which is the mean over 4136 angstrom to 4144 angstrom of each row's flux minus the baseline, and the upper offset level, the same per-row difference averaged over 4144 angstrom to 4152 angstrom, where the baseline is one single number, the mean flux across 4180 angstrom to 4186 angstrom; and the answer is 10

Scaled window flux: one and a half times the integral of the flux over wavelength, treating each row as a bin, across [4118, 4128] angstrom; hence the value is 259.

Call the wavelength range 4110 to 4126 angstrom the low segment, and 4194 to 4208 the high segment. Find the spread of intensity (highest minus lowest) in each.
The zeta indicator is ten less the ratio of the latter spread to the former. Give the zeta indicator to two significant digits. 8.6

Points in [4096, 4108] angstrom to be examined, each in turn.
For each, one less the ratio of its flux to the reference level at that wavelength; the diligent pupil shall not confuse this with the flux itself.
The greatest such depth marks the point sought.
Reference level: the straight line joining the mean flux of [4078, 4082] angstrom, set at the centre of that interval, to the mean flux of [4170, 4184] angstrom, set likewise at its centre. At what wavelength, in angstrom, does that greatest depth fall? 4101.0 angstrom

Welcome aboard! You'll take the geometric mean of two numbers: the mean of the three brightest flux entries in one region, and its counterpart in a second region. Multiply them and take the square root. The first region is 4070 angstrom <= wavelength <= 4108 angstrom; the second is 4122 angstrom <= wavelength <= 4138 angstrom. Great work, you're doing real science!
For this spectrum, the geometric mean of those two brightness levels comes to 18.1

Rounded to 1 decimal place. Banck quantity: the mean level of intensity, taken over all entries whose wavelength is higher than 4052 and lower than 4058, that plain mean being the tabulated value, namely 15.6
